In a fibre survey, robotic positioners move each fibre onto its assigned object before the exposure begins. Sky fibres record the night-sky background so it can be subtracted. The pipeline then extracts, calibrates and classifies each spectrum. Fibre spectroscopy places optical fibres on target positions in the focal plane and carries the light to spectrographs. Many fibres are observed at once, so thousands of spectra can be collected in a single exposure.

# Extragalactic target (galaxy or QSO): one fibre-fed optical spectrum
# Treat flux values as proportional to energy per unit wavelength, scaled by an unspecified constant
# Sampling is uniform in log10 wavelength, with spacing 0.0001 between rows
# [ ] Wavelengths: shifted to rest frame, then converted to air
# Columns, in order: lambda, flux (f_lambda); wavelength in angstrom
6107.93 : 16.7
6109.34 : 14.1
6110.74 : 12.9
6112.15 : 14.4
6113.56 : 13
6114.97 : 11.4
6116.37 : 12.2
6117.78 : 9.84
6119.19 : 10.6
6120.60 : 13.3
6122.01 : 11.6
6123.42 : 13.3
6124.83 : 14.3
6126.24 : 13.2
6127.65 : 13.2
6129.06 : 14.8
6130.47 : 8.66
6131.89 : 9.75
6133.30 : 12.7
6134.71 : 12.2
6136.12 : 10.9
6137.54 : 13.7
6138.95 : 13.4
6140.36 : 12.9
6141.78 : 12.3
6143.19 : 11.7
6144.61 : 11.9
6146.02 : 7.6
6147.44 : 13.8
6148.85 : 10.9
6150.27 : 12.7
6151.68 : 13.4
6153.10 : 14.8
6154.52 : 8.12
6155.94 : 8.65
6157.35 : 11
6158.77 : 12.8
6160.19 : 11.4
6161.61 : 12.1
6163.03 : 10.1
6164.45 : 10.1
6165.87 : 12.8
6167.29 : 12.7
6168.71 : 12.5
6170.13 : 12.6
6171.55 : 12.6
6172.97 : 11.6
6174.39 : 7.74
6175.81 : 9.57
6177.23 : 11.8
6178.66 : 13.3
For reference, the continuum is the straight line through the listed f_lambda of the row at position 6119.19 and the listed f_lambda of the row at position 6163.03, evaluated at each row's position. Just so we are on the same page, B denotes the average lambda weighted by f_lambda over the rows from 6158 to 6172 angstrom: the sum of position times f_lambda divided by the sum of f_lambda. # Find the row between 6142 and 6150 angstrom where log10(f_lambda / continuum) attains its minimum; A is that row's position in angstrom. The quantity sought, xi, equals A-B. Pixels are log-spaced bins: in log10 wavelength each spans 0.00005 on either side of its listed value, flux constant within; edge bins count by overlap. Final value -19.3 angstrom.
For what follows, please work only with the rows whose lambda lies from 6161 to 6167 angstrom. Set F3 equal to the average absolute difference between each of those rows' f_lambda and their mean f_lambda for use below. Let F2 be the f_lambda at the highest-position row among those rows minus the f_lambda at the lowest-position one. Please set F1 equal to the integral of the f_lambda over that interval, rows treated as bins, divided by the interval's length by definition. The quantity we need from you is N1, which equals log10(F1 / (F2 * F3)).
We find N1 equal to 1.14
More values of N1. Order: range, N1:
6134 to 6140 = 1.02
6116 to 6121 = 0.91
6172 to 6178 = 1.53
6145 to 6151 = 0.04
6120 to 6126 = 1.24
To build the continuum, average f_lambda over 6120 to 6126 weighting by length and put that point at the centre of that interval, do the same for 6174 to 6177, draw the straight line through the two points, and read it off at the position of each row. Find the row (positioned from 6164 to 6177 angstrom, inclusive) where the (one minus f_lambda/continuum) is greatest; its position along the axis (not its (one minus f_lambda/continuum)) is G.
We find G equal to 6174.39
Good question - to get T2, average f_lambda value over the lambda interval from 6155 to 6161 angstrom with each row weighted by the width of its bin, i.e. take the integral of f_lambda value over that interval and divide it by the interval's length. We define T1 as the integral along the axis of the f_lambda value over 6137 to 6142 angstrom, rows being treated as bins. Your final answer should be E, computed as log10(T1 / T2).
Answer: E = 0.781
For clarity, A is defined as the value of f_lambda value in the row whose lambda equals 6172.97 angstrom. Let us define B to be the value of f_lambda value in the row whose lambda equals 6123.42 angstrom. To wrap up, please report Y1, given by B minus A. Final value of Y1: 1.7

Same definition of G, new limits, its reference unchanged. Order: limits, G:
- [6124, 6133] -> 6130.47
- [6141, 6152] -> 6146.02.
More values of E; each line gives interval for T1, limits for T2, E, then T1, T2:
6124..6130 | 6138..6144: 0.813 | 82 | 12.6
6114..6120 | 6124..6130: 0.689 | 67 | 13.7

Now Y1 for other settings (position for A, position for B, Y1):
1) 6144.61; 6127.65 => 1.3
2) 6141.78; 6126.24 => 0.9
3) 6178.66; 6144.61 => -1.4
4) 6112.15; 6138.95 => -1.0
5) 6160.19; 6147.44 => 2.4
